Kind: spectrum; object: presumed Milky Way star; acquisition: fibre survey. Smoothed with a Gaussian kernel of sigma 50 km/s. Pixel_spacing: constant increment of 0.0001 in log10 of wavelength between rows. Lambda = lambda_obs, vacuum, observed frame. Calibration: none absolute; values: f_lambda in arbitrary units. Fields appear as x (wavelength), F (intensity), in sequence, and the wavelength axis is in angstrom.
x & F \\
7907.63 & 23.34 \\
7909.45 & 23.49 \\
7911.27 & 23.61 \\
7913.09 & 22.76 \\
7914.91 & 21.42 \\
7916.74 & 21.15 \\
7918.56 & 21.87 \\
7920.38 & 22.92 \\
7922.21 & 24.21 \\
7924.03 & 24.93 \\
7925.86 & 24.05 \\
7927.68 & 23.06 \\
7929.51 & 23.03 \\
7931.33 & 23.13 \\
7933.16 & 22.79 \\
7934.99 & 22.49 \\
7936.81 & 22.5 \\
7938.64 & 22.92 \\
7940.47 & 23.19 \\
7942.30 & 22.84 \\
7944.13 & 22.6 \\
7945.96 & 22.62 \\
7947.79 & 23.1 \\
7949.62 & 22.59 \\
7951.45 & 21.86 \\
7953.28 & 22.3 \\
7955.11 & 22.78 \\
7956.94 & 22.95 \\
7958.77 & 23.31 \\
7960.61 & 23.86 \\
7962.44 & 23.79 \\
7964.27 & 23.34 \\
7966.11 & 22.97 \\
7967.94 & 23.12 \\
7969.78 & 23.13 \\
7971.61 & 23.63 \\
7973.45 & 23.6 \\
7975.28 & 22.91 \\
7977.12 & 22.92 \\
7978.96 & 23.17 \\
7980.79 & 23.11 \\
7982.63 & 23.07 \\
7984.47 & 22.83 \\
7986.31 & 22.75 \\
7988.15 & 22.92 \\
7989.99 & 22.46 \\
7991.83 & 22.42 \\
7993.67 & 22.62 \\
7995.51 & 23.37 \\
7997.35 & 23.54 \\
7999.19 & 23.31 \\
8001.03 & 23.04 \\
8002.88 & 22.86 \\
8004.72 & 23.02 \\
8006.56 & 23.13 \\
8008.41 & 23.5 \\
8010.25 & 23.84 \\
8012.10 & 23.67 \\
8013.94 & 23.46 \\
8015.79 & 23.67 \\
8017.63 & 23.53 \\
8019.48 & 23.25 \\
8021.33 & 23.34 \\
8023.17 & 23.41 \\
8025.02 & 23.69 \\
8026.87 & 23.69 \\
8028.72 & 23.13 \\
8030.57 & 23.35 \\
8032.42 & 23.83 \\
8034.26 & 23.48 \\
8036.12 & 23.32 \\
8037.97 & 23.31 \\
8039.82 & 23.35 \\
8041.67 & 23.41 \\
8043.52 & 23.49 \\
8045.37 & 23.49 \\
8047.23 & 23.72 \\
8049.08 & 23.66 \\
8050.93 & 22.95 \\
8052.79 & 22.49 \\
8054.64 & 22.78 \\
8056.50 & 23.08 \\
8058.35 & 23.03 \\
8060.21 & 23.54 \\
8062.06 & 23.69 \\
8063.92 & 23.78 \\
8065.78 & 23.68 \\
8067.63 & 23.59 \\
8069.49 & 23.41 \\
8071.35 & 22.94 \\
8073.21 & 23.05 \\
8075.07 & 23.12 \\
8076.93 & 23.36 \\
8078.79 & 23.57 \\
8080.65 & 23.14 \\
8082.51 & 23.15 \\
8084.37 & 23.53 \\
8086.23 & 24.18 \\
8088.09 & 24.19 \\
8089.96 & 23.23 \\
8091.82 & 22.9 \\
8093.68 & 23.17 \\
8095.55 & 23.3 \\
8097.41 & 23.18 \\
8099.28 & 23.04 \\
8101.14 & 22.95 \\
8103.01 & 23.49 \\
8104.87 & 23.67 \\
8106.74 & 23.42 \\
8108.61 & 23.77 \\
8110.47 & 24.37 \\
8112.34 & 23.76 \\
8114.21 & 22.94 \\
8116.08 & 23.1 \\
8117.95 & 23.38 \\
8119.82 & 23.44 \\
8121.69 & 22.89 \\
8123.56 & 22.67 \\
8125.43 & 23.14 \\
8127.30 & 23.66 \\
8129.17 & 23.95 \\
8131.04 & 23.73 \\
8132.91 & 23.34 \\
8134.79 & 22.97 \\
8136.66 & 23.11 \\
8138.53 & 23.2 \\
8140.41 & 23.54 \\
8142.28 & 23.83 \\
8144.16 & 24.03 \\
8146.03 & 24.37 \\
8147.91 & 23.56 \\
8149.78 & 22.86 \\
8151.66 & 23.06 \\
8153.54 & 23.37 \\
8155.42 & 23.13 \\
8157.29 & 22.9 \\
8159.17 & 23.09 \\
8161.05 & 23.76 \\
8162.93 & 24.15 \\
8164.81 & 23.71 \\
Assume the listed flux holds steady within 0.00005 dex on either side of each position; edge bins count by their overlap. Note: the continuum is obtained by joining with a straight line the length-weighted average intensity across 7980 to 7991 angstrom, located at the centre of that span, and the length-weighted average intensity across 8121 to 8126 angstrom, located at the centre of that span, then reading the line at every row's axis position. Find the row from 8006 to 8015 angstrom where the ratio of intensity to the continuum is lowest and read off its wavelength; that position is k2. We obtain 8006.56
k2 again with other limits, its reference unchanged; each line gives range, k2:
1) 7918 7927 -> 7918.56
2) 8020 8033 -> 8028.72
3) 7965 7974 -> 7966.11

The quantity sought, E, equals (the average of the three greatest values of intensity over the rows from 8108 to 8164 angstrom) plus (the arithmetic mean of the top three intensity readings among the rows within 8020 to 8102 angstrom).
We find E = 48.4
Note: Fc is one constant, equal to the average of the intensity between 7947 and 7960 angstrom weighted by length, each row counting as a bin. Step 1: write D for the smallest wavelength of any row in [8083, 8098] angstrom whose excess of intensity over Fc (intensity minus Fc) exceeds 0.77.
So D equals 8084.37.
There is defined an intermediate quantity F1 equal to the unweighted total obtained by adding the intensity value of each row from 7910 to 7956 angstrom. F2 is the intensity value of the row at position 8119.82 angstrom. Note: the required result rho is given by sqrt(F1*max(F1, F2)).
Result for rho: 571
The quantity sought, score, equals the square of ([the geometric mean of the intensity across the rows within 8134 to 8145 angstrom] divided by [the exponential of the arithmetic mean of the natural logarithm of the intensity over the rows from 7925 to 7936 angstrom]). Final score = 1.031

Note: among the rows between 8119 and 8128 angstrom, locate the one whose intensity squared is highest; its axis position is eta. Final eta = 8127.30 angstrom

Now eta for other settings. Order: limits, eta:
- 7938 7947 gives 7940.47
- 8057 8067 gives 8063.92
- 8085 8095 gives 8088.09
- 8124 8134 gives 8129.17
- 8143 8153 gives 8146.03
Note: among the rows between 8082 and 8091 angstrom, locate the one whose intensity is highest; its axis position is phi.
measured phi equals 8088.09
